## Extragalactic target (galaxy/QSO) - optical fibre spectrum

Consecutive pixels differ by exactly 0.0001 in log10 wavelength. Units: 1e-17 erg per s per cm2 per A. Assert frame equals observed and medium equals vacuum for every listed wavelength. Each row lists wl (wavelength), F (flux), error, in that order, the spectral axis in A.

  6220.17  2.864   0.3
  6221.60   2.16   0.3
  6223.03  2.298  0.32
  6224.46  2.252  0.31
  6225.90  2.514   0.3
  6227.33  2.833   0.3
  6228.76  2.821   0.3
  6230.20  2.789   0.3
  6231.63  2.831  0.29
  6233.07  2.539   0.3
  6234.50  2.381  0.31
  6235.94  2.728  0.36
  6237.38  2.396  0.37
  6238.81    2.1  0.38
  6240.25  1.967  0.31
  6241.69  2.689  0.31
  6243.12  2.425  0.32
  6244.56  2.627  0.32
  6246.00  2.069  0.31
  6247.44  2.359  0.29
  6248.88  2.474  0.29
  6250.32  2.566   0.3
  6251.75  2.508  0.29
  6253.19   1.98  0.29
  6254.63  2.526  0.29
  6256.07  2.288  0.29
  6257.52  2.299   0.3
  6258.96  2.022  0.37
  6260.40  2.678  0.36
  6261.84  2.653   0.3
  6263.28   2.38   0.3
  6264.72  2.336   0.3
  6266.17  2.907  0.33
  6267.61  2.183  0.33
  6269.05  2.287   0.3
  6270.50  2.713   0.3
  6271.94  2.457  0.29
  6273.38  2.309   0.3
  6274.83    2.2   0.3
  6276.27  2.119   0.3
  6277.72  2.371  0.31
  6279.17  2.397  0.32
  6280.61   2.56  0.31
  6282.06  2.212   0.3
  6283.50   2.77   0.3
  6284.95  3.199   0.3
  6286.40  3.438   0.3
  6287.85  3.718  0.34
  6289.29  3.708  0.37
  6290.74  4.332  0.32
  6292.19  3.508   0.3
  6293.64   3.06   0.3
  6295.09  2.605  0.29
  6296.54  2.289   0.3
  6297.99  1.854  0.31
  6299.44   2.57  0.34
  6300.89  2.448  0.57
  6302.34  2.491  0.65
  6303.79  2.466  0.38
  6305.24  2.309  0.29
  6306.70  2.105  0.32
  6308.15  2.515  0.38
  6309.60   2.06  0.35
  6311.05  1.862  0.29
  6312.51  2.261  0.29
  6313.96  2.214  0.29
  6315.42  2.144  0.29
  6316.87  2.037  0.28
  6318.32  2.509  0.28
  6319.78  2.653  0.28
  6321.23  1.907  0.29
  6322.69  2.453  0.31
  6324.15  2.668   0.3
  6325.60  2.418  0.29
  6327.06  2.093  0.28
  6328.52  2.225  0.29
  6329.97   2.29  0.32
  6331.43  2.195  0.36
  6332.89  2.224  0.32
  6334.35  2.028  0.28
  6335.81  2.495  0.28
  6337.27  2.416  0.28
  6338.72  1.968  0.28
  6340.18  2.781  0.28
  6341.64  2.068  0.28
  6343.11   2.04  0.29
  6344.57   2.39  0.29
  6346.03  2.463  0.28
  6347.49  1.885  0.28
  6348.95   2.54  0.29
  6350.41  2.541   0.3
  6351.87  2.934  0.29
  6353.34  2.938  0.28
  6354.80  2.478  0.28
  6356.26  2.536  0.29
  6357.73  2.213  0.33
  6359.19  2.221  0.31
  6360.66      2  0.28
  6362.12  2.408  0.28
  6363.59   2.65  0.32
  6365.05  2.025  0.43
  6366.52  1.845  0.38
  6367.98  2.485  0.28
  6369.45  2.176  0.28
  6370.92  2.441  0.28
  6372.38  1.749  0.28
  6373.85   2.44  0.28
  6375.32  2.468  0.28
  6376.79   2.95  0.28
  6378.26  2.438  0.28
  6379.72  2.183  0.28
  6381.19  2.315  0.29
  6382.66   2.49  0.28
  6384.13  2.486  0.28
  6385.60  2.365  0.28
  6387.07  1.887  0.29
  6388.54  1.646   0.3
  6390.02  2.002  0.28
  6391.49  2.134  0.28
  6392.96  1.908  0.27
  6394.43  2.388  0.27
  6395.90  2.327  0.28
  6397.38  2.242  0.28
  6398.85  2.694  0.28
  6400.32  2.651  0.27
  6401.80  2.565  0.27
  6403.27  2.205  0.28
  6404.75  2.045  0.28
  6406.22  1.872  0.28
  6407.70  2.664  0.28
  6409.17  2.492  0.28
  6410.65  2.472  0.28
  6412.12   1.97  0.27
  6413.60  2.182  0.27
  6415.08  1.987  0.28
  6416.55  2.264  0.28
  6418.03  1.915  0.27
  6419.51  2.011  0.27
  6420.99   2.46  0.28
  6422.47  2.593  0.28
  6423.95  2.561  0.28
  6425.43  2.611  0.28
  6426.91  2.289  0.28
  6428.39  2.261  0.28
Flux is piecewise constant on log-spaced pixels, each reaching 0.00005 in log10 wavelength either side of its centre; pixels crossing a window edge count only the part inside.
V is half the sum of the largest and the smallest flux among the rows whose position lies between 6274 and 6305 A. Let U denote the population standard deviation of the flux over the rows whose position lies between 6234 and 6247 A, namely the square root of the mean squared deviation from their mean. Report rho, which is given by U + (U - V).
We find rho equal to -2.6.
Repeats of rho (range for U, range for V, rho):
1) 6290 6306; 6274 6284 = -1.1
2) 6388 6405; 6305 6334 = -1.7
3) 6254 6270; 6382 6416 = -1.7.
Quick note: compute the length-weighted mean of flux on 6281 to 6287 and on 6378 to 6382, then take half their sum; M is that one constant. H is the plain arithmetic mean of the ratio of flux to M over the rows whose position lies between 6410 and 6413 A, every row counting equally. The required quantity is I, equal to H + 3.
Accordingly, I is 3.86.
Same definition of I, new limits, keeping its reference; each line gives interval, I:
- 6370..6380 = 3.92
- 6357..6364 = 3.89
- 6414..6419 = 3.79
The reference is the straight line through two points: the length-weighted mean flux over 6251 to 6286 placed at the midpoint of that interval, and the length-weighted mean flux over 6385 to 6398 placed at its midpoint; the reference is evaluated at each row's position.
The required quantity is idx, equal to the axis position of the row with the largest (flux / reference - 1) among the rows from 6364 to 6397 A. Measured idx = 6376.79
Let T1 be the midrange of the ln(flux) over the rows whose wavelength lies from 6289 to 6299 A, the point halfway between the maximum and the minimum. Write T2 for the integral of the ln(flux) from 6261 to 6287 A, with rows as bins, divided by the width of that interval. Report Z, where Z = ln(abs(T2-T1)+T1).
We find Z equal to 0.2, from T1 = 1.04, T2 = 0.917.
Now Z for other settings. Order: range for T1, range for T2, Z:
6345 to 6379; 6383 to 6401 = -0.2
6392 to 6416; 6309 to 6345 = -0.2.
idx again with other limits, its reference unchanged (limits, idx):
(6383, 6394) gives 6384.13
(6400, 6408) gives 6407.70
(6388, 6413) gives 6407.70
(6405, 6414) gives 6407.70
